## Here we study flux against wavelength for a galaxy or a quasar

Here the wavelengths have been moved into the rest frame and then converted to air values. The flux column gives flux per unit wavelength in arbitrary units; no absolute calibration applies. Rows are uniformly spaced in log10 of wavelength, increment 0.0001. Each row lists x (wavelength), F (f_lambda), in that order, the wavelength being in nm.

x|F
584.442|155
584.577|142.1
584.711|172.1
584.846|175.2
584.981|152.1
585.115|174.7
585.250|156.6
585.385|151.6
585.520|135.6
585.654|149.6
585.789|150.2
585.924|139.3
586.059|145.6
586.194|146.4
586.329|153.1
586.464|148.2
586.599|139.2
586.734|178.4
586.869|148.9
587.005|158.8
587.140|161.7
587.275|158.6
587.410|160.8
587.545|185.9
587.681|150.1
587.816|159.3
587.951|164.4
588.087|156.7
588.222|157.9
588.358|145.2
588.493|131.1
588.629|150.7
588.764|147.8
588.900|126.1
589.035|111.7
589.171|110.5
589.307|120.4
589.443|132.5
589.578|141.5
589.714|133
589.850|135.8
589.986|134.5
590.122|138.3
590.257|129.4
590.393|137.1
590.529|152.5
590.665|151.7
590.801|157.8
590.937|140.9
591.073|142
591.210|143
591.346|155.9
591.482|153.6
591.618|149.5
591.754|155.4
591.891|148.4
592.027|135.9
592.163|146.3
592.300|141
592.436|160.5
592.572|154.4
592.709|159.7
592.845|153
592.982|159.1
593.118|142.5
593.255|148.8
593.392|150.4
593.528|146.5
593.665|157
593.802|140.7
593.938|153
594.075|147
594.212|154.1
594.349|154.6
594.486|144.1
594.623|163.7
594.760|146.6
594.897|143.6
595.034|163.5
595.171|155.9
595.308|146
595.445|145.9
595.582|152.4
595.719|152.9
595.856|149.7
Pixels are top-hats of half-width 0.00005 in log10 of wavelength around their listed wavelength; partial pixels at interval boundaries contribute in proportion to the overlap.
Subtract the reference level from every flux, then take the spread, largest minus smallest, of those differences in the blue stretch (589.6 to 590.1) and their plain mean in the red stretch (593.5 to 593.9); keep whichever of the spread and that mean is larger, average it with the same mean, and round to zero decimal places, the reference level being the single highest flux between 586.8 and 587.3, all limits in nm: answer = -5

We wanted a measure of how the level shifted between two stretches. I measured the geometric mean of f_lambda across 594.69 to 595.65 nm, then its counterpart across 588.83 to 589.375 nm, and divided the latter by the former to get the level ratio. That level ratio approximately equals 0.78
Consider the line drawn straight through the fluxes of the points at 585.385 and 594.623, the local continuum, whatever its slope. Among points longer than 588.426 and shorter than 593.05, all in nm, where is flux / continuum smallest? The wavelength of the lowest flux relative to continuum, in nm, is 589.171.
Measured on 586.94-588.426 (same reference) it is 588.358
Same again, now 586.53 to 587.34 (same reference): 586.599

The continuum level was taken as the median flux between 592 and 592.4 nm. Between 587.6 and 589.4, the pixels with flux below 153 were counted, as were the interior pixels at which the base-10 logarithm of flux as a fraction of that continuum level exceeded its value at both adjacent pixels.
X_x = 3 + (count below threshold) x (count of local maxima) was 30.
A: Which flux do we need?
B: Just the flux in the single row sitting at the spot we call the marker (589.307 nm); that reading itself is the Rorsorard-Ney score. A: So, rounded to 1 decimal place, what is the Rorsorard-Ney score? 120.4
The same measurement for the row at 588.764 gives 147.8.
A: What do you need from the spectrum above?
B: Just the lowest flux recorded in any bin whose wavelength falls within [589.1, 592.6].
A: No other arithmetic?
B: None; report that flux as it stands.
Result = 110.5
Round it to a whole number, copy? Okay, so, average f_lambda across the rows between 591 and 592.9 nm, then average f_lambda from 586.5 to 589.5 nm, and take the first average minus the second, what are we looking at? 2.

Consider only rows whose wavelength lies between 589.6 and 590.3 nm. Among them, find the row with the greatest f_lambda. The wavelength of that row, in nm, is 590.122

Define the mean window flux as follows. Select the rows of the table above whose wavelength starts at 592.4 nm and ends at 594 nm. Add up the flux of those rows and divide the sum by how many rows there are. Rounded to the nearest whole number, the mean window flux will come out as 152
